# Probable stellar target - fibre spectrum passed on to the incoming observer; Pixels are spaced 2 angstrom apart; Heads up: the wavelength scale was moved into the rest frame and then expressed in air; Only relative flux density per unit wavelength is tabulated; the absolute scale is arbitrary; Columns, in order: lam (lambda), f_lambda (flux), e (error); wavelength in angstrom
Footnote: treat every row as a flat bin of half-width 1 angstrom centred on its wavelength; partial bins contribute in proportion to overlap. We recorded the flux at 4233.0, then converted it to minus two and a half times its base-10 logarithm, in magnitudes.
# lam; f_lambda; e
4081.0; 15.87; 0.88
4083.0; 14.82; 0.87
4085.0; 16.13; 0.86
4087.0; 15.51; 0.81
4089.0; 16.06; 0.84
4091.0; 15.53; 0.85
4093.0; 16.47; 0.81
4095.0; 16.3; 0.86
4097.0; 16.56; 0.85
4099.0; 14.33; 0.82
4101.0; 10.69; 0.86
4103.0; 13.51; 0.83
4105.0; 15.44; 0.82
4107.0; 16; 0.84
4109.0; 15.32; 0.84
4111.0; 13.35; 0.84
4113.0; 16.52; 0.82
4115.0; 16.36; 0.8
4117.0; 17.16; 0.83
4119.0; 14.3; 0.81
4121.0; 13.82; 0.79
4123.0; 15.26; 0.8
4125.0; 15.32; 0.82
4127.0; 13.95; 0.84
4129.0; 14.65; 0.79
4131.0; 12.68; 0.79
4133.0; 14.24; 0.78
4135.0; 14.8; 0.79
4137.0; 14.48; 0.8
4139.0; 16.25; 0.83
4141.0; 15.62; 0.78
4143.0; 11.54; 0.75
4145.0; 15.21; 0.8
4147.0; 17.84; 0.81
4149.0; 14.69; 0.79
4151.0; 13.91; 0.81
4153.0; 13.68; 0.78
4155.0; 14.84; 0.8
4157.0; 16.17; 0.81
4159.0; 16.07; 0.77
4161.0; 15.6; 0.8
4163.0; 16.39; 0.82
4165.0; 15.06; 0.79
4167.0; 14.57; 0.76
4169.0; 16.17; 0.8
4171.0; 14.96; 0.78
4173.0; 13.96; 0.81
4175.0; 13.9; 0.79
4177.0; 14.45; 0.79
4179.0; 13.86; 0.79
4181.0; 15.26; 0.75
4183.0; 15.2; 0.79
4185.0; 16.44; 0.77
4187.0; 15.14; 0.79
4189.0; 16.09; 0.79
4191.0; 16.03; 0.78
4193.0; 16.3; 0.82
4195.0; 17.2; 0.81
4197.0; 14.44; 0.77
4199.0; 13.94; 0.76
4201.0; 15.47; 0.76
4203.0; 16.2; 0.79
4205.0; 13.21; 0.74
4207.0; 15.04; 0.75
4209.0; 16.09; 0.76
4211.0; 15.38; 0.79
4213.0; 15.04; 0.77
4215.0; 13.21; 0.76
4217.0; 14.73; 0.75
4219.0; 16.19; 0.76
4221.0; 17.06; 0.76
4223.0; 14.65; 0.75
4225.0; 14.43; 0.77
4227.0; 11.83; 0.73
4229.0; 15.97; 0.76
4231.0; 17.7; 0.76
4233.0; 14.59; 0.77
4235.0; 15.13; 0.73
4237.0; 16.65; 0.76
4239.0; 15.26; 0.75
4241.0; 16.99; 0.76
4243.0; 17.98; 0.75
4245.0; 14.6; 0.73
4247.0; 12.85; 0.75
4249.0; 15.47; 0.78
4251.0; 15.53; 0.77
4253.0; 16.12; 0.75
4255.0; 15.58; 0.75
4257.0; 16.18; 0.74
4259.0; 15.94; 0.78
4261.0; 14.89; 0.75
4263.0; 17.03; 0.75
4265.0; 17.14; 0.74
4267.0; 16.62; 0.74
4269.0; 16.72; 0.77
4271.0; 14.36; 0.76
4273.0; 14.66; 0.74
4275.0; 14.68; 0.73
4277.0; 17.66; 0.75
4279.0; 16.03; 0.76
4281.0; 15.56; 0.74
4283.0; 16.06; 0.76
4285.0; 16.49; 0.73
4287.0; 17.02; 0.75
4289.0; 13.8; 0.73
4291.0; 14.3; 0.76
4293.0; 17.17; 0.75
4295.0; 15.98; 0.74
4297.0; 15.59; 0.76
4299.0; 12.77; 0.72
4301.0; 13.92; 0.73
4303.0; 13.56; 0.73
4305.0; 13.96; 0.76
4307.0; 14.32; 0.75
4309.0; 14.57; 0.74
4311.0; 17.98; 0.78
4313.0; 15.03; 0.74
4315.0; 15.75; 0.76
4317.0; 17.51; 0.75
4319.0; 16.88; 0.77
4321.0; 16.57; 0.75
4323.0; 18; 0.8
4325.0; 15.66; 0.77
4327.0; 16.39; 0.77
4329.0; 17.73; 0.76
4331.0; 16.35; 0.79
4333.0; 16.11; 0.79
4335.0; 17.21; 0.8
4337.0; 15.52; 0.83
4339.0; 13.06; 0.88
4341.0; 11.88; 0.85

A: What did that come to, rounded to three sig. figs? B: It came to -2.91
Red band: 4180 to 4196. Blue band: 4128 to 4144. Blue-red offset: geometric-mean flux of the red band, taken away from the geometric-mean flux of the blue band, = -1.7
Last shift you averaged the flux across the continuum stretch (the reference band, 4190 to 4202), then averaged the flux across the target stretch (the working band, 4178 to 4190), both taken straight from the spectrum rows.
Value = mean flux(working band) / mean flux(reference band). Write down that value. 0.99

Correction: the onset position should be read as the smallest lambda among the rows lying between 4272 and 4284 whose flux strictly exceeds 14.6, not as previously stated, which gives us 4273.0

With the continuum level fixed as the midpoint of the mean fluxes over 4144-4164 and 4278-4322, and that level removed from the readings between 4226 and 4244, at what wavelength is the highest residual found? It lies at 4243.0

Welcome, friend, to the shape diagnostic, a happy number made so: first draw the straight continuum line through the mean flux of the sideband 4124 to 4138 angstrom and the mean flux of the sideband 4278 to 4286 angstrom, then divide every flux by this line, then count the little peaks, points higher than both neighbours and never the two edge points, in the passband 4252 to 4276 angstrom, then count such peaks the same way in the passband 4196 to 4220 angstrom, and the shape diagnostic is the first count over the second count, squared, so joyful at 4.0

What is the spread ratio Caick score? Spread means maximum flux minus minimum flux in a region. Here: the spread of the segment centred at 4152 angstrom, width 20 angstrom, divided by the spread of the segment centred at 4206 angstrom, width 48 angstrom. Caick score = 1.2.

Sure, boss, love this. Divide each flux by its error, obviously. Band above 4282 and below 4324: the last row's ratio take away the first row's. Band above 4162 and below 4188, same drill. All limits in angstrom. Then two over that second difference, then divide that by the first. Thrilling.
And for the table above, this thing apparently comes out -1.8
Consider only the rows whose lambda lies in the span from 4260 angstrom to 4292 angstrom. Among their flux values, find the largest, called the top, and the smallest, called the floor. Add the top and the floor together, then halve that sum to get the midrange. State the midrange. 15.7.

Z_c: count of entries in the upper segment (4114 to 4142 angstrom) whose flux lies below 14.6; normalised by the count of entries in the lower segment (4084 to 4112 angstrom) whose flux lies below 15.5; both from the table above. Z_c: 1.00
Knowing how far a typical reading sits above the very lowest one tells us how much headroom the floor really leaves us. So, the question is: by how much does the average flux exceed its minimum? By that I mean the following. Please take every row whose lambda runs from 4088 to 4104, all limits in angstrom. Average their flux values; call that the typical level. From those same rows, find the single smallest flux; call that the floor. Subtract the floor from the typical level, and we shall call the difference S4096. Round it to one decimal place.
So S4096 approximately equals 4.2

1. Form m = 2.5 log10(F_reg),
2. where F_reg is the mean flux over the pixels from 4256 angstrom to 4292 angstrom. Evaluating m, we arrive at 3.00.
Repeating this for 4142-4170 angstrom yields 2.95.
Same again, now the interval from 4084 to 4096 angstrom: 3.01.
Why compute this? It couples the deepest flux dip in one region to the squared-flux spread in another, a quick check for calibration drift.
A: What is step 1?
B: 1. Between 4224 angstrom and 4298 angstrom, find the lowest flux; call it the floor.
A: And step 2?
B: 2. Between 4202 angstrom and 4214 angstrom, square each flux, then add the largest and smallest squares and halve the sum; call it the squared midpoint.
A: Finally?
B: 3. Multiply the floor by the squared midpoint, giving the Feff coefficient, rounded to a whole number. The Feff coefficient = 2585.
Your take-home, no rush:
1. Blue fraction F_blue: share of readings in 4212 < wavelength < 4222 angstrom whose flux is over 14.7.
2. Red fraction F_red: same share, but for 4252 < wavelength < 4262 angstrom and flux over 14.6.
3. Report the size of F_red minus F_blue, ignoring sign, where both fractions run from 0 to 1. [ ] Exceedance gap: 0.20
